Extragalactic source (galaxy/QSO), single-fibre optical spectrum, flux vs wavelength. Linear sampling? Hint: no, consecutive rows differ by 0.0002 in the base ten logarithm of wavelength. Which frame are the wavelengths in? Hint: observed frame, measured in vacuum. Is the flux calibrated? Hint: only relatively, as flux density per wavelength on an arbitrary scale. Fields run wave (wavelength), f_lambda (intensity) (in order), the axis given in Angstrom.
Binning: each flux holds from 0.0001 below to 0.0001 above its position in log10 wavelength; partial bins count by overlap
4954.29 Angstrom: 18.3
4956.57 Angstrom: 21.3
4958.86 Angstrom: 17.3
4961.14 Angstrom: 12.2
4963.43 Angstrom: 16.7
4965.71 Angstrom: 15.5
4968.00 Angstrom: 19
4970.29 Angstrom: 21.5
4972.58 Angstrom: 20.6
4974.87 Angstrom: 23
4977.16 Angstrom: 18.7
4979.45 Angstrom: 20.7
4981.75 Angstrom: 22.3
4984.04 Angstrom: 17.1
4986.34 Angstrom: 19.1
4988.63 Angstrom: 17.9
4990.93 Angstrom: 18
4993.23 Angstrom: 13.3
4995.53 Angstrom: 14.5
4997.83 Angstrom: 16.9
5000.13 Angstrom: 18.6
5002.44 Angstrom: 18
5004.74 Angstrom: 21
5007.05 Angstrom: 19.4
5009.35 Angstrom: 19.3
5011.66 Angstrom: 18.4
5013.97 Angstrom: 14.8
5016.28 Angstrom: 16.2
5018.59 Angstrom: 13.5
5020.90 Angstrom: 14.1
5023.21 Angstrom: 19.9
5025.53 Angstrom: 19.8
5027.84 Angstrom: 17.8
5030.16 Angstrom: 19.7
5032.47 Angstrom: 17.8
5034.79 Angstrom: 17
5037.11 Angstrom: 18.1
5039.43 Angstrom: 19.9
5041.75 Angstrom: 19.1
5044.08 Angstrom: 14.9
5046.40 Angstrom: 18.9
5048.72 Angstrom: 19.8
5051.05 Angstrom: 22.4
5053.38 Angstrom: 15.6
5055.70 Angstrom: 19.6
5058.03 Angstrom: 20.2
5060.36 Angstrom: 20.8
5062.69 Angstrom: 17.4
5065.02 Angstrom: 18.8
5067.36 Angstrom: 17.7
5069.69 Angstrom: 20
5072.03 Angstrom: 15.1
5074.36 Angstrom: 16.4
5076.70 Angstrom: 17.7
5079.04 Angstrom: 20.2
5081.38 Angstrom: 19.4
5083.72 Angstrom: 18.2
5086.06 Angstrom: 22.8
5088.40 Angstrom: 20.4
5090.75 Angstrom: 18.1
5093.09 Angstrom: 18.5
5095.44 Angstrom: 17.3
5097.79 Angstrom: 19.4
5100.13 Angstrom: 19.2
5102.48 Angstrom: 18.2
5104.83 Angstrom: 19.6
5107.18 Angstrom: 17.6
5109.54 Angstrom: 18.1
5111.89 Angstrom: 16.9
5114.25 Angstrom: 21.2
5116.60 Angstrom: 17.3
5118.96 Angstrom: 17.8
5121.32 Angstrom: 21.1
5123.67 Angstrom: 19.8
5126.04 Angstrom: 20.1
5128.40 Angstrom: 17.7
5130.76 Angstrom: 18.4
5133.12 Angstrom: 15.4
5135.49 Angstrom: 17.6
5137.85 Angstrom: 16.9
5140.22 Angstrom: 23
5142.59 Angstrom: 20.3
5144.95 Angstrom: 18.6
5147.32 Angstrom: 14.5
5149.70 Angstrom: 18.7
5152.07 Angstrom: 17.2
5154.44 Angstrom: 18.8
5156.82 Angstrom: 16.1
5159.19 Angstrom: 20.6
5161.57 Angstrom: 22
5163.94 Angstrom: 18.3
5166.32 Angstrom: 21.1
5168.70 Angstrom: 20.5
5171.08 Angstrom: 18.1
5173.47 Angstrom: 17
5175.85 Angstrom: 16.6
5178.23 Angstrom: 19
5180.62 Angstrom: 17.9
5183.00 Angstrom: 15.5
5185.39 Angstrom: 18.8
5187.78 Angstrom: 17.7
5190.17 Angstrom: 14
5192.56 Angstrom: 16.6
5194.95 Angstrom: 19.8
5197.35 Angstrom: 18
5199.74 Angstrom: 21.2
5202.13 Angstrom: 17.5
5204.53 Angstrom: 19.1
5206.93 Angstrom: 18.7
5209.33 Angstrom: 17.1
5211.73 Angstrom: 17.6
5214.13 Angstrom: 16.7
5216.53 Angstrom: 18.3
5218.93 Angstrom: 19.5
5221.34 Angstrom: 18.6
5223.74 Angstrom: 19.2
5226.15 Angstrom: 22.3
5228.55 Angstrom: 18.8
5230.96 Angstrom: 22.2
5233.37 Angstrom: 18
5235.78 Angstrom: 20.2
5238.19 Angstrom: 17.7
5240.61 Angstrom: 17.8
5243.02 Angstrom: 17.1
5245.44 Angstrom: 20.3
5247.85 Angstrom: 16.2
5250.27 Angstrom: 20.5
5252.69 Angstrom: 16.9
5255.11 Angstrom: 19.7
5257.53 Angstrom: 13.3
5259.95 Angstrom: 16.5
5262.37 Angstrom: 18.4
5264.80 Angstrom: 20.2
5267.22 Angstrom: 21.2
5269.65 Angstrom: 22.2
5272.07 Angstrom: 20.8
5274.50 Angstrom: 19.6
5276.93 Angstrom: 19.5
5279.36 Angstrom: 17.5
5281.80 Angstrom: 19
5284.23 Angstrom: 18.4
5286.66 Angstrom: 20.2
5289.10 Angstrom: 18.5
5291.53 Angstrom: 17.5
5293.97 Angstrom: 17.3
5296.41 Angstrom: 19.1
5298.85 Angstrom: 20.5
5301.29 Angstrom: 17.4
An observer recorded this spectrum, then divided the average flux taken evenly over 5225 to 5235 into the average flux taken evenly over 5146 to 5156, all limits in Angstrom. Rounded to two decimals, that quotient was 0.85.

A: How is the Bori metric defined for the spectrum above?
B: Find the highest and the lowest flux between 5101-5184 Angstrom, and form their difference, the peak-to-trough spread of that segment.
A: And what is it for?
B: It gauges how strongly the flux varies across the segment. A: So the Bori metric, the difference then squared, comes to 72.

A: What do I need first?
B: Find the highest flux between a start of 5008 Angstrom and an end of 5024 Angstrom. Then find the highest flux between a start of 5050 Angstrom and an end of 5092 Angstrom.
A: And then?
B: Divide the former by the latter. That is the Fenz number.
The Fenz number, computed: 0.87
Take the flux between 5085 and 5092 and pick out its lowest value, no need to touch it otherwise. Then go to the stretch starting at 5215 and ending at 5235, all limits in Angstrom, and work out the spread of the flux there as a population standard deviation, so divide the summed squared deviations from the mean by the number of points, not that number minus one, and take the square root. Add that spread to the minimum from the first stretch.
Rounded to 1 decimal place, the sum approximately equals 19.7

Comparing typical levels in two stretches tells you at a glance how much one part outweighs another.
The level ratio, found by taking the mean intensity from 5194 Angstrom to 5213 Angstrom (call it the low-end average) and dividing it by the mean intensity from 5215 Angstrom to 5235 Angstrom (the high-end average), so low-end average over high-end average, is 0.95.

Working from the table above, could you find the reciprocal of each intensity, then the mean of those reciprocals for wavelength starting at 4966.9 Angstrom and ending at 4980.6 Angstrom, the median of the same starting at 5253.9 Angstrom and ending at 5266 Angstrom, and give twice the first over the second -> 1.80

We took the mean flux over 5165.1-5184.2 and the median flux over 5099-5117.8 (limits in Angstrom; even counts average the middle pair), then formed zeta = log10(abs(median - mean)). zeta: -1.2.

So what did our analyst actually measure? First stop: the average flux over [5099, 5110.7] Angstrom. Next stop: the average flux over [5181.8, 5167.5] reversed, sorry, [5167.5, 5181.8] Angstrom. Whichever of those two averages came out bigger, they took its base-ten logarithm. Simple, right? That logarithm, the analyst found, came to 1.27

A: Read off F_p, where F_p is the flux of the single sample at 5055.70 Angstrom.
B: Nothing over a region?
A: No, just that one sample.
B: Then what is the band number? 19.6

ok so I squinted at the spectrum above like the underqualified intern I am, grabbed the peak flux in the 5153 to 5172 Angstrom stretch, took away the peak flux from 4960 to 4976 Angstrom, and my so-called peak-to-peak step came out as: -1.0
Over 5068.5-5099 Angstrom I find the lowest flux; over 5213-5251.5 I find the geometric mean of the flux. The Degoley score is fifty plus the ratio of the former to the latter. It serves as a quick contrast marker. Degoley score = 50.8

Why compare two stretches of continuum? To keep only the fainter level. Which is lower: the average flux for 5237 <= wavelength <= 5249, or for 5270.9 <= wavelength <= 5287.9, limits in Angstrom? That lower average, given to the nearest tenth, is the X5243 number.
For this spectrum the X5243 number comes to 17.8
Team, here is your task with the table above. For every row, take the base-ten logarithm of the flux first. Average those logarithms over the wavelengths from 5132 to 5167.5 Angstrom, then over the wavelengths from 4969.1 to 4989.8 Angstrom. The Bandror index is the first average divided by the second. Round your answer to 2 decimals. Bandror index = 0.97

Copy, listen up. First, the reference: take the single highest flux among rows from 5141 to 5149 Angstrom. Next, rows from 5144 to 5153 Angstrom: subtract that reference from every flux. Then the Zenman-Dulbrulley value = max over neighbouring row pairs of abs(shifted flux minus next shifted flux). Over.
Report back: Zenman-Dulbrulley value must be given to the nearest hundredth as 4.20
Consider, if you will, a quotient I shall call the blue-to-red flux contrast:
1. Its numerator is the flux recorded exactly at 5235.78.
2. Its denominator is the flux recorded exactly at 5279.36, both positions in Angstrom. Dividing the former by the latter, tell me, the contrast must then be 1.15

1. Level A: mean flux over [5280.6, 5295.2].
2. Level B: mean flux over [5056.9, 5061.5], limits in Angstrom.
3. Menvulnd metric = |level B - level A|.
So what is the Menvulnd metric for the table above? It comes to 2.0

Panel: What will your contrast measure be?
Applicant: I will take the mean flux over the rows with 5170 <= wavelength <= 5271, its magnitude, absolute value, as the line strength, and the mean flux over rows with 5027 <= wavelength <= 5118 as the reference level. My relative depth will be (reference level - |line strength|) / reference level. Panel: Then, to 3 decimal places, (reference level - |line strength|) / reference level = 0.014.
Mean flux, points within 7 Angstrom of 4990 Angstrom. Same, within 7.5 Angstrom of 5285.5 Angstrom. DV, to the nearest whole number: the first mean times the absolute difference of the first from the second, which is 31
